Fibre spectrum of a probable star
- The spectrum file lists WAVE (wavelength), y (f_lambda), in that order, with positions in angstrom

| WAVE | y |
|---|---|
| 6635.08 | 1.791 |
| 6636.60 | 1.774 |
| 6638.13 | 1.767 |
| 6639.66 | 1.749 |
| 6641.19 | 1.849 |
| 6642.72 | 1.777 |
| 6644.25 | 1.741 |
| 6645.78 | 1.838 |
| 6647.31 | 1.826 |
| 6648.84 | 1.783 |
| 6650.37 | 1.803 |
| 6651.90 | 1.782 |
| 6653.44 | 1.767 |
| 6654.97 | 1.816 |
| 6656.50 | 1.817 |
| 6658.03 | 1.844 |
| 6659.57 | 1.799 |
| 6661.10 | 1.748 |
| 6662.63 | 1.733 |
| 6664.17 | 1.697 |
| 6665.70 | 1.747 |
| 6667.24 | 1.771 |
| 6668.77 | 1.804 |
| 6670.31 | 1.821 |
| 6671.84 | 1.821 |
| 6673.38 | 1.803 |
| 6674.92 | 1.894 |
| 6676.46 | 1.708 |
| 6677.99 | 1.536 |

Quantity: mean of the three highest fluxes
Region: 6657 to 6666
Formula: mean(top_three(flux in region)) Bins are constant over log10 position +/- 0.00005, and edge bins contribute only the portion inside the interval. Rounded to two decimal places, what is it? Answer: 1.80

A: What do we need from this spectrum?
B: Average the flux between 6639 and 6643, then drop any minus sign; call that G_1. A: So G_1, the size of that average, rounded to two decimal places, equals 1.79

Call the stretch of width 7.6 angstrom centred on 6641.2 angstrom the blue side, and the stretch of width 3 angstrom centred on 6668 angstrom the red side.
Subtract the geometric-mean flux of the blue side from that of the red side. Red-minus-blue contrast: 0.011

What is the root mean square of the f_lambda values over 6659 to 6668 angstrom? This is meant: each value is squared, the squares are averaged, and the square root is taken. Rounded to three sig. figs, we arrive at 1.75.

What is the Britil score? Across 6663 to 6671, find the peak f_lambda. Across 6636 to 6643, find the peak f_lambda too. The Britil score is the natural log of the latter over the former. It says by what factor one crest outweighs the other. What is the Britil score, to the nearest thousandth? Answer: 0.015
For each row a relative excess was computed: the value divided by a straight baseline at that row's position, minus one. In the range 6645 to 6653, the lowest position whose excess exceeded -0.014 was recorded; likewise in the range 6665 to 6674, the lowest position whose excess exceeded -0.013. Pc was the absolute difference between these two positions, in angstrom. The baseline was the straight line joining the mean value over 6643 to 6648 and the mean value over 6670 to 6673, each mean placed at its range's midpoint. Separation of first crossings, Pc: 23.0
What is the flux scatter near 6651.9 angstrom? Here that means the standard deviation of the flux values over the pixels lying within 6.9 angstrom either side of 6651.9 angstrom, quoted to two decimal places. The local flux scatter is 0.03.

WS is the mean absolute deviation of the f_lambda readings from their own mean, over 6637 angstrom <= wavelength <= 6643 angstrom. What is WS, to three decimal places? 0.032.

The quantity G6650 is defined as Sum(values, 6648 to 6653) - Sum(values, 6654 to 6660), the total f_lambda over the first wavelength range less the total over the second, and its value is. -1.9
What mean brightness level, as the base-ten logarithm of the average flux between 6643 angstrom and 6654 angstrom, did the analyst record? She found 0.253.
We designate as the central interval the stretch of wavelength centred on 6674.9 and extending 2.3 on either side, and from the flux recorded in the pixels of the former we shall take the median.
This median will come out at 1.80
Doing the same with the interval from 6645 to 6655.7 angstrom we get 1.80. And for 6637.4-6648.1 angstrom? 1.78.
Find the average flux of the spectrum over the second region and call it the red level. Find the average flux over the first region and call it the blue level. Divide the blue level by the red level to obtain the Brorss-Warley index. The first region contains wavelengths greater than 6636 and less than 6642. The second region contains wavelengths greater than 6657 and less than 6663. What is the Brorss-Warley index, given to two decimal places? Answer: 1.00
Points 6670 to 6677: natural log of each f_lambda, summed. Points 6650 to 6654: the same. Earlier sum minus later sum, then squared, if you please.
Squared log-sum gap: 1.5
